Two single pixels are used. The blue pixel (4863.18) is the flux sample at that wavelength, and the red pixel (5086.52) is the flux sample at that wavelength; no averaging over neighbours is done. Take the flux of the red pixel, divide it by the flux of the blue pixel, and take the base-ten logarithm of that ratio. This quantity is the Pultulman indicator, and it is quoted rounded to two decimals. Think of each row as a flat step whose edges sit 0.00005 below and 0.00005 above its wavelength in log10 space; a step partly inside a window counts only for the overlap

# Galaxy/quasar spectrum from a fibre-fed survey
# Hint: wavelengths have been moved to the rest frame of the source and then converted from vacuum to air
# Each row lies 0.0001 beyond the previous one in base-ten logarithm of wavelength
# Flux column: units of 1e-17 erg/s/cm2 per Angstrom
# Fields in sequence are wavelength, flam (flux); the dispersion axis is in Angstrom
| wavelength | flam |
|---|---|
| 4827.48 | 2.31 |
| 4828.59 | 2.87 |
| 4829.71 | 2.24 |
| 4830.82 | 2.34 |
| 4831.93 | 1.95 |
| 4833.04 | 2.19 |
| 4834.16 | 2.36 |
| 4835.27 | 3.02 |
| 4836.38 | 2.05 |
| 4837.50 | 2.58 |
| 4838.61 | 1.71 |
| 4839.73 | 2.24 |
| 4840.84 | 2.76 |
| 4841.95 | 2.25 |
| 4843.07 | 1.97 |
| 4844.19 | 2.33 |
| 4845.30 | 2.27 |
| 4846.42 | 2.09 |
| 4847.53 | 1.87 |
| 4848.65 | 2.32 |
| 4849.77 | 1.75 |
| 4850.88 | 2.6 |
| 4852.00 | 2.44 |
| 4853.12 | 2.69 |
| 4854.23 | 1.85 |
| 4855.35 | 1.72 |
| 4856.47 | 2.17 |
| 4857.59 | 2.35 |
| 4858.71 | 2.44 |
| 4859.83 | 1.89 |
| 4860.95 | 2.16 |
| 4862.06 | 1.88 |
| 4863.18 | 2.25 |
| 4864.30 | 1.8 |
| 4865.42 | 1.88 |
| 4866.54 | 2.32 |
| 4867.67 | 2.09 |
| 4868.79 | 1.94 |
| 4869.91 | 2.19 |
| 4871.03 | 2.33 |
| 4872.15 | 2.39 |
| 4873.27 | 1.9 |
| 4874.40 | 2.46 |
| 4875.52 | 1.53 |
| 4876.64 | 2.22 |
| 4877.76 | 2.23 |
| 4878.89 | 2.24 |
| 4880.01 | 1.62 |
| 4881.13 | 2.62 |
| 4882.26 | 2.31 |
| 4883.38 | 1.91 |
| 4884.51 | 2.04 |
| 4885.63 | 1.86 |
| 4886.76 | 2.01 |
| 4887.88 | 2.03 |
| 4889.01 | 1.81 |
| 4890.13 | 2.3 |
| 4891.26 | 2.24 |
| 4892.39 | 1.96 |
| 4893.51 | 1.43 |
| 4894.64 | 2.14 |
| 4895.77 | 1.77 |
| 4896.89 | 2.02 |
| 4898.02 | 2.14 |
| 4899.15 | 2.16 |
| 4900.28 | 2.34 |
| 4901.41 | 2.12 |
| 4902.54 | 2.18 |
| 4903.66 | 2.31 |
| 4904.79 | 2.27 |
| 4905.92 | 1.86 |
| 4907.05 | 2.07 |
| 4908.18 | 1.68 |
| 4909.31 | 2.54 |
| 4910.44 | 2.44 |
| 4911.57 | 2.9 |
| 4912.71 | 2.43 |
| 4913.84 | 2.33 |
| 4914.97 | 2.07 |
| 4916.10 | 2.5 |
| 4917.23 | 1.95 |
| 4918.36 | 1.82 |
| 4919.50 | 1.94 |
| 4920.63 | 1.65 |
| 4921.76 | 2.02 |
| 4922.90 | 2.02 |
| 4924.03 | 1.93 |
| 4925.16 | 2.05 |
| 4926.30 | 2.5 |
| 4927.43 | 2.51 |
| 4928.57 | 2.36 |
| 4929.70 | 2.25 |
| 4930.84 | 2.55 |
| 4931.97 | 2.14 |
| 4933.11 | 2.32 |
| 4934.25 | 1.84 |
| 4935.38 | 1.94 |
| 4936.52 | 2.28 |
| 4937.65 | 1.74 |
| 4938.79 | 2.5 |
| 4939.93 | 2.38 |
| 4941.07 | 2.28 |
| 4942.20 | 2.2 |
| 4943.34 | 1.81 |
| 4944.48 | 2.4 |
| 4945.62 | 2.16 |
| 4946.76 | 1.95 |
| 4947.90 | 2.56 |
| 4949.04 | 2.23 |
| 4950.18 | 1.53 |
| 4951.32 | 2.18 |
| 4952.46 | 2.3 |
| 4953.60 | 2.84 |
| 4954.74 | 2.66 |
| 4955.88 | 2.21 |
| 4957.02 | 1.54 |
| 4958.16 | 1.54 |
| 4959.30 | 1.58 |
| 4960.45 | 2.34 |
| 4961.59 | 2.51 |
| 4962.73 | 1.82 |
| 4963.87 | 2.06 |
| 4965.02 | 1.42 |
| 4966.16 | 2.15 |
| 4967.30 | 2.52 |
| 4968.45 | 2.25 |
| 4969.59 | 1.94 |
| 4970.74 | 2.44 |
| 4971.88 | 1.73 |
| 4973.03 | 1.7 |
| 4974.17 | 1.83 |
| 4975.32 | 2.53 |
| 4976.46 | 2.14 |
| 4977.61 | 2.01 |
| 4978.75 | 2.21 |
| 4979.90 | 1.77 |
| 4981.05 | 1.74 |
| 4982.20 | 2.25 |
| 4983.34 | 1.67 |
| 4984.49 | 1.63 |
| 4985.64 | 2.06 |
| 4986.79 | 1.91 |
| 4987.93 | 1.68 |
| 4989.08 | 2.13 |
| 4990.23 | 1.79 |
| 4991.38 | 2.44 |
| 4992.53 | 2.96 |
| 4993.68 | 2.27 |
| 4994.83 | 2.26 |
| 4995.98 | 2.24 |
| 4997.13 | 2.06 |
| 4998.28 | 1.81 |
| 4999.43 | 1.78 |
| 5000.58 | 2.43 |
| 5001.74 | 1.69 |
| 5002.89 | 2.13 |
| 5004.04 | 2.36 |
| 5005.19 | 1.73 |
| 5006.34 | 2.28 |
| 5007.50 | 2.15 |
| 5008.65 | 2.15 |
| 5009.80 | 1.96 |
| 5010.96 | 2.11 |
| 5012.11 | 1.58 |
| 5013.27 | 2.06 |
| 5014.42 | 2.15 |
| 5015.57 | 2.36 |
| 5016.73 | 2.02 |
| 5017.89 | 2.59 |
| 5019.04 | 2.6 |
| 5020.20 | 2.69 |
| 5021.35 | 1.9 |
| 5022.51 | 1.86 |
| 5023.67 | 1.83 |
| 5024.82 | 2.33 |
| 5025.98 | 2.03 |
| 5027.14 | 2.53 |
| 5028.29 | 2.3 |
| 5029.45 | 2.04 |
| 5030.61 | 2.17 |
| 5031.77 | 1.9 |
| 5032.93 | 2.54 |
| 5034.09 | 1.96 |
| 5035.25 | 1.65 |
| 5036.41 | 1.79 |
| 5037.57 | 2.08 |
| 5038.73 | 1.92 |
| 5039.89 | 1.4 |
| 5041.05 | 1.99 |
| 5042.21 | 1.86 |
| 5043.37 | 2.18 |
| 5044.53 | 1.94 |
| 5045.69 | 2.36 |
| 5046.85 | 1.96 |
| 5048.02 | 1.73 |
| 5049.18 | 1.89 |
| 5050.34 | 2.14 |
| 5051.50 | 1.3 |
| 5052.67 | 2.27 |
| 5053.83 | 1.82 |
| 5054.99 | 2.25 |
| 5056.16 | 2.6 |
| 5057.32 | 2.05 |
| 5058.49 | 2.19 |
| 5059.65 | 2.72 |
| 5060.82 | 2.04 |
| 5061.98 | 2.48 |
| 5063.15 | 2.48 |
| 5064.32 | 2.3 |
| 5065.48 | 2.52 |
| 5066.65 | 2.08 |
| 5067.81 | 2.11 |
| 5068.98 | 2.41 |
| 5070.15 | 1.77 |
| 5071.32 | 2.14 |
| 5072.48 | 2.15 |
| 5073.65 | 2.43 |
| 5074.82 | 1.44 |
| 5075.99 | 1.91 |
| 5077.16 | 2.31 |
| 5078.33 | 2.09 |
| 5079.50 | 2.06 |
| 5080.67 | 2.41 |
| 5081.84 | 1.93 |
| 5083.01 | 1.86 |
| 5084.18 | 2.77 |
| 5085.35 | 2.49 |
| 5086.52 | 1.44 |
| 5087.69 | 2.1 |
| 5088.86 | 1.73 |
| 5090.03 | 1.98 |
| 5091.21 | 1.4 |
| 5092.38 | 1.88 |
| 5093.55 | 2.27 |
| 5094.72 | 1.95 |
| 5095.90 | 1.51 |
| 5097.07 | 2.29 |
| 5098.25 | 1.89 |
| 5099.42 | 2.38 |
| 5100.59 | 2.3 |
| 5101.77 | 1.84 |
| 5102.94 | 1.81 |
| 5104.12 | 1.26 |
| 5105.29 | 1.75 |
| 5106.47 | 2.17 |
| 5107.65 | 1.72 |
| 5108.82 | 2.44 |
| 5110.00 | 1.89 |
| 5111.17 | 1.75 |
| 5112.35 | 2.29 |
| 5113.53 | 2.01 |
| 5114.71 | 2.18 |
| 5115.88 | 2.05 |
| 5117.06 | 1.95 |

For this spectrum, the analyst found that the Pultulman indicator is -0.19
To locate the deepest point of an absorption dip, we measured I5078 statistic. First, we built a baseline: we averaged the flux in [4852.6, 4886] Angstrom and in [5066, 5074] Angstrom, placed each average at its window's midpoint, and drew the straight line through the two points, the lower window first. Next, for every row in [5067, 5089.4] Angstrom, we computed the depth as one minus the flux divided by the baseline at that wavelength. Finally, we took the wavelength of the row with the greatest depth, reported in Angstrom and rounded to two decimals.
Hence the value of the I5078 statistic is 5086.52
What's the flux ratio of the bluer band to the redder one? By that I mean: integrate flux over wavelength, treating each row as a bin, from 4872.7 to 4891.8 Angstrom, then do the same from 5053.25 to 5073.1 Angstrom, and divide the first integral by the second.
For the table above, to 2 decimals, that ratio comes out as 0.89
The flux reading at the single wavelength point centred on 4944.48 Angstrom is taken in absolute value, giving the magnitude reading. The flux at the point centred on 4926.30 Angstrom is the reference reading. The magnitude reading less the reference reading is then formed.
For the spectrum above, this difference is -0.1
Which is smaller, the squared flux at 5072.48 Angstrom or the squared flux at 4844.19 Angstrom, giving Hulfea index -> 4.6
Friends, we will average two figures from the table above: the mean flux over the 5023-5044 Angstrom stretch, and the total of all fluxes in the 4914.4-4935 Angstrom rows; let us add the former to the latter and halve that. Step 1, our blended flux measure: 20.2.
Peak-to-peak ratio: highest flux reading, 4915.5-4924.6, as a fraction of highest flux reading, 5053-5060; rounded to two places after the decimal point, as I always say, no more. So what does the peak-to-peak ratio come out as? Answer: 0.92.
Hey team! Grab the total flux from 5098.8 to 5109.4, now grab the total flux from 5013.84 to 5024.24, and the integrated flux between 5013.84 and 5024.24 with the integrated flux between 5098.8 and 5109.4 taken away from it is 2.3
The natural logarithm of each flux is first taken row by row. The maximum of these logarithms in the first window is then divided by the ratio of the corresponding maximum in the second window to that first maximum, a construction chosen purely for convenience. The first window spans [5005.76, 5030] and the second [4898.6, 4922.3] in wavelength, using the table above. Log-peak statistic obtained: 0.92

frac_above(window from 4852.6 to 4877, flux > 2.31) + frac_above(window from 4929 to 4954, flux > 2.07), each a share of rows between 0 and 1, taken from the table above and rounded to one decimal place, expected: 1.0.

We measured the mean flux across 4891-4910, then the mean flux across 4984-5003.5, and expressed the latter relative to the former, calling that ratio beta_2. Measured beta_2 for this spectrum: 1.00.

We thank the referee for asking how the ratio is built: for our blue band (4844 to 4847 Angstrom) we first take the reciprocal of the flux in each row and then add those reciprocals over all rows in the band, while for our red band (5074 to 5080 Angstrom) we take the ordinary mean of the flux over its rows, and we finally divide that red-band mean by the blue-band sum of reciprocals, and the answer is 1.5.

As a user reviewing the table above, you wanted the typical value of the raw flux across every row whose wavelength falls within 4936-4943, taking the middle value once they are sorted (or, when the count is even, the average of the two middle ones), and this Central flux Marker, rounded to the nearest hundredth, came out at 2.28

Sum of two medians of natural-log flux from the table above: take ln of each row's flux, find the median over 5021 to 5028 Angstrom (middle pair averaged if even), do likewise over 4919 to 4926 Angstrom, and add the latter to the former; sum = 1.36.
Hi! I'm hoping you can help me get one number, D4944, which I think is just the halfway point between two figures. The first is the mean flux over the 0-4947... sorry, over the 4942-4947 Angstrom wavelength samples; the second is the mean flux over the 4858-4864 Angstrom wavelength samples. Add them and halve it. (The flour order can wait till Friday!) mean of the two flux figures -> 2.11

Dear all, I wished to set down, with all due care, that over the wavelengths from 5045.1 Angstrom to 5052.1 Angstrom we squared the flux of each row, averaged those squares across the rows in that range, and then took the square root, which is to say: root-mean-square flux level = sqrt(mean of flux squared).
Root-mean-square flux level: 1.93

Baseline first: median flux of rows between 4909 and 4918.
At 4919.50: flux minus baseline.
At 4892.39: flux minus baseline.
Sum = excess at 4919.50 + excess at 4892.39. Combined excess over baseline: -1.0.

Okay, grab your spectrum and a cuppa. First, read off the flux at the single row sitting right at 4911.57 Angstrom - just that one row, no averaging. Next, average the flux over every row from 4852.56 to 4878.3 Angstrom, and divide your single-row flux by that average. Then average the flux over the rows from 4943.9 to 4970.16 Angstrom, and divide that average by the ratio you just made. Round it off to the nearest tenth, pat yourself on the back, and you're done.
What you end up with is 1.5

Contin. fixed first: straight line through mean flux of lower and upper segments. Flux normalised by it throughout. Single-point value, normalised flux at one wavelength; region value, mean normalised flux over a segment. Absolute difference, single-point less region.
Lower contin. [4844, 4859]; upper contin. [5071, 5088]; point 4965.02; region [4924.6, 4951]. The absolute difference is 0.35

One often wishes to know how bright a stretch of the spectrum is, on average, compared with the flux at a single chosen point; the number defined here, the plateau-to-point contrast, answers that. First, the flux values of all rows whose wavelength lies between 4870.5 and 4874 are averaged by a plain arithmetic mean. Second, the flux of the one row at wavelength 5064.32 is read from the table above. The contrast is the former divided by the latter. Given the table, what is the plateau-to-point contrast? 0.96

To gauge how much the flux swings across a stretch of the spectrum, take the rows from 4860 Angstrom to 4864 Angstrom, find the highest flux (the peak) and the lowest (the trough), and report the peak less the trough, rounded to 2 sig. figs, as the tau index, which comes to 0.37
